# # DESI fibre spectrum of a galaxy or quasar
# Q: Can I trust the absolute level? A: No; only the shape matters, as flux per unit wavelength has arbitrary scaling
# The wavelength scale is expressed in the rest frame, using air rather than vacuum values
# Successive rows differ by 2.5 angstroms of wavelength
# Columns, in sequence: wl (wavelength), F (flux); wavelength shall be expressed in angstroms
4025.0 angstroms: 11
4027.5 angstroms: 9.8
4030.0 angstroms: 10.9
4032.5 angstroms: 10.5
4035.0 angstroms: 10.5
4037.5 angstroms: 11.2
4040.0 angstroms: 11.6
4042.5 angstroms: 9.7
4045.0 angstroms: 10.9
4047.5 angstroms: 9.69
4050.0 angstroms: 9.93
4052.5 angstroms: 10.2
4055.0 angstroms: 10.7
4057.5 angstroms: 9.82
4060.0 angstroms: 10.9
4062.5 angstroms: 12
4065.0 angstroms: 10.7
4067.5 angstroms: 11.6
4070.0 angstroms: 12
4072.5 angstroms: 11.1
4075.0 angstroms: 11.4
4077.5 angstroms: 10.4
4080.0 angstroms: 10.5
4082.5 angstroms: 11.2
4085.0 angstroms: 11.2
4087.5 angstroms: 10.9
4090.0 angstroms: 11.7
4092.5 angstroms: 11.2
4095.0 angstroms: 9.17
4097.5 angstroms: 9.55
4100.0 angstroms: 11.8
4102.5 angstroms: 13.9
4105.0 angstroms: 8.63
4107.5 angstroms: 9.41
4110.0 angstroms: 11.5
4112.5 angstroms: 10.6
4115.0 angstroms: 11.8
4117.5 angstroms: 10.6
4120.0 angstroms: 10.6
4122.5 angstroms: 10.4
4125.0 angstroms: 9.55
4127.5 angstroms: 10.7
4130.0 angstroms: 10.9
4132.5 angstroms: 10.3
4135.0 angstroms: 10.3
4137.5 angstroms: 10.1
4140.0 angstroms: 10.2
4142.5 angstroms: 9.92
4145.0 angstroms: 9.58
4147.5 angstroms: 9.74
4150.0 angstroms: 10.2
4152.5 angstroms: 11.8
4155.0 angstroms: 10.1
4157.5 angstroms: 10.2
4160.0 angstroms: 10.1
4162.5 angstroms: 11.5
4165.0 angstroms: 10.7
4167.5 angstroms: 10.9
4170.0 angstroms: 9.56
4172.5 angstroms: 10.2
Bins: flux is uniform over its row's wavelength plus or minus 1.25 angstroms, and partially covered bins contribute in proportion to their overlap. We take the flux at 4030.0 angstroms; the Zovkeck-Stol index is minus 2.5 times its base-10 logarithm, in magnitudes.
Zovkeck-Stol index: -2.59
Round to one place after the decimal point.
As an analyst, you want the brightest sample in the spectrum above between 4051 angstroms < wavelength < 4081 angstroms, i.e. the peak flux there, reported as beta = 12.0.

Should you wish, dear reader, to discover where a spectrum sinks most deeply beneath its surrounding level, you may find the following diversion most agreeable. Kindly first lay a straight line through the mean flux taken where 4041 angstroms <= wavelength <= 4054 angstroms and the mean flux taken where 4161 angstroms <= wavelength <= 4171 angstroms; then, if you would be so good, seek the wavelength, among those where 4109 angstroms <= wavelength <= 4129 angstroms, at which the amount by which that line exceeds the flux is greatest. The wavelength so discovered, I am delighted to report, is 4125.0 angstroms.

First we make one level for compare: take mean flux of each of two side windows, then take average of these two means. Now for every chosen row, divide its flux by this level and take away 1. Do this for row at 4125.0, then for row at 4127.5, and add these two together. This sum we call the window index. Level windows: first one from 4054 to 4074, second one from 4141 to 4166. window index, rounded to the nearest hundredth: -0.12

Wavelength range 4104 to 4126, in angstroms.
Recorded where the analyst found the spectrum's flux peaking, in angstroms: 4115.0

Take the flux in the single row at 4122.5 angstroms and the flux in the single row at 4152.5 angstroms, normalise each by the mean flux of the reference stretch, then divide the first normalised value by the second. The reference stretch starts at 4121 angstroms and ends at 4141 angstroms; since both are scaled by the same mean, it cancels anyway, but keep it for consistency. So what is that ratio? 0.88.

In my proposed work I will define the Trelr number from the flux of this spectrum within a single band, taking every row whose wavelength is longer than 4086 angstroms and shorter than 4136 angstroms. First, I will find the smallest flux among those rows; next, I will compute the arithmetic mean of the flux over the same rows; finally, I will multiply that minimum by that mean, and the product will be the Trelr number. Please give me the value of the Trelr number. 92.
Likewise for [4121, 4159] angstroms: 98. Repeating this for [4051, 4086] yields 108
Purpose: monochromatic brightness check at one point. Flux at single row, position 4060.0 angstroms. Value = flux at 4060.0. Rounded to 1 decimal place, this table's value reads 10.9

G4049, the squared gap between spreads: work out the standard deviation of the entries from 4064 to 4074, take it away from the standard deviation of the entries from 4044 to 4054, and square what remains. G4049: 0.00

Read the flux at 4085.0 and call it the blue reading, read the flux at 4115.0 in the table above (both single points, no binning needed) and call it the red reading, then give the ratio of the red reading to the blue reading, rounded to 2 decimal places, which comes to 1.05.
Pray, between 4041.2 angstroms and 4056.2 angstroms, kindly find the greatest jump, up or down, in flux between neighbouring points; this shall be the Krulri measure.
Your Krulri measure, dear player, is 1.2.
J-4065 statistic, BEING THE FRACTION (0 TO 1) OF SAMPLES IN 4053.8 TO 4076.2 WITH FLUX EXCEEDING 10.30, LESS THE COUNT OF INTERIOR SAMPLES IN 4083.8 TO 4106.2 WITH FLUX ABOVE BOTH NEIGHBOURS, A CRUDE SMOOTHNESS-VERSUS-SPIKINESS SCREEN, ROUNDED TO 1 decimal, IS -1.1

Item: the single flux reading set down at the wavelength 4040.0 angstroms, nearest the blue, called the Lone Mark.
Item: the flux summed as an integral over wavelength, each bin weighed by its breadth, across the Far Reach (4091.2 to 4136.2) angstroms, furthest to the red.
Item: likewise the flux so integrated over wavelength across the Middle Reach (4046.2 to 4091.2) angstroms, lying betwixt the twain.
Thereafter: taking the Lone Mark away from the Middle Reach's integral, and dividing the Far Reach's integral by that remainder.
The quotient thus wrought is 1.00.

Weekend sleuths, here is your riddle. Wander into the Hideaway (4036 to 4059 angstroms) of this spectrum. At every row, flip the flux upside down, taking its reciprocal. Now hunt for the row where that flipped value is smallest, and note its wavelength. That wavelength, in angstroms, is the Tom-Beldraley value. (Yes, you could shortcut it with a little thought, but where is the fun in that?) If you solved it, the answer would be 4040.0 angstroms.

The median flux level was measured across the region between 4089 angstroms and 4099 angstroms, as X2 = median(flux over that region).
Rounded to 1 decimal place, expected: 10.4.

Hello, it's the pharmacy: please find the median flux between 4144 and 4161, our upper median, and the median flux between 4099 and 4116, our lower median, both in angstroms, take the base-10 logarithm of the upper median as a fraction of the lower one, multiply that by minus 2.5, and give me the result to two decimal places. 0.14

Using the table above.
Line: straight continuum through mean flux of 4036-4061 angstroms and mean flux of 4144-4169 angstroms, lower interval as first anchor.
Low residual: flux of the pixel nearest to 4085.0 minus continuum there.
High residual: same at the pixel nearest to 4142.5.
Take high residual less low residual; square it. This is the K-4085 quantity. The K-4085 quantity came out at 1.7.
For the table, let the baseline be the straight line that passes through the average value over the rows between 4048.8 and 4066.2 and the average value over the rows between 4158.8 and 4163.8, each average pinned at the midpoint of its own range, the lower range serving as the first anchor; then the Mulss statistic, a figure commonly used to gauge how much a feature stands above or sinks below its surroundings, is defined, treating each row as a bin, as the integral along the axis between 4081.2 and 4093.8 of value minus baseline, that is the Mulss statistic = 7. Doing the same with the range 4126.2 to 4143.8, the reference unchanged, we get -7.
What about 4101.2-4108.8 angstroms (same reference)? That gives 0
